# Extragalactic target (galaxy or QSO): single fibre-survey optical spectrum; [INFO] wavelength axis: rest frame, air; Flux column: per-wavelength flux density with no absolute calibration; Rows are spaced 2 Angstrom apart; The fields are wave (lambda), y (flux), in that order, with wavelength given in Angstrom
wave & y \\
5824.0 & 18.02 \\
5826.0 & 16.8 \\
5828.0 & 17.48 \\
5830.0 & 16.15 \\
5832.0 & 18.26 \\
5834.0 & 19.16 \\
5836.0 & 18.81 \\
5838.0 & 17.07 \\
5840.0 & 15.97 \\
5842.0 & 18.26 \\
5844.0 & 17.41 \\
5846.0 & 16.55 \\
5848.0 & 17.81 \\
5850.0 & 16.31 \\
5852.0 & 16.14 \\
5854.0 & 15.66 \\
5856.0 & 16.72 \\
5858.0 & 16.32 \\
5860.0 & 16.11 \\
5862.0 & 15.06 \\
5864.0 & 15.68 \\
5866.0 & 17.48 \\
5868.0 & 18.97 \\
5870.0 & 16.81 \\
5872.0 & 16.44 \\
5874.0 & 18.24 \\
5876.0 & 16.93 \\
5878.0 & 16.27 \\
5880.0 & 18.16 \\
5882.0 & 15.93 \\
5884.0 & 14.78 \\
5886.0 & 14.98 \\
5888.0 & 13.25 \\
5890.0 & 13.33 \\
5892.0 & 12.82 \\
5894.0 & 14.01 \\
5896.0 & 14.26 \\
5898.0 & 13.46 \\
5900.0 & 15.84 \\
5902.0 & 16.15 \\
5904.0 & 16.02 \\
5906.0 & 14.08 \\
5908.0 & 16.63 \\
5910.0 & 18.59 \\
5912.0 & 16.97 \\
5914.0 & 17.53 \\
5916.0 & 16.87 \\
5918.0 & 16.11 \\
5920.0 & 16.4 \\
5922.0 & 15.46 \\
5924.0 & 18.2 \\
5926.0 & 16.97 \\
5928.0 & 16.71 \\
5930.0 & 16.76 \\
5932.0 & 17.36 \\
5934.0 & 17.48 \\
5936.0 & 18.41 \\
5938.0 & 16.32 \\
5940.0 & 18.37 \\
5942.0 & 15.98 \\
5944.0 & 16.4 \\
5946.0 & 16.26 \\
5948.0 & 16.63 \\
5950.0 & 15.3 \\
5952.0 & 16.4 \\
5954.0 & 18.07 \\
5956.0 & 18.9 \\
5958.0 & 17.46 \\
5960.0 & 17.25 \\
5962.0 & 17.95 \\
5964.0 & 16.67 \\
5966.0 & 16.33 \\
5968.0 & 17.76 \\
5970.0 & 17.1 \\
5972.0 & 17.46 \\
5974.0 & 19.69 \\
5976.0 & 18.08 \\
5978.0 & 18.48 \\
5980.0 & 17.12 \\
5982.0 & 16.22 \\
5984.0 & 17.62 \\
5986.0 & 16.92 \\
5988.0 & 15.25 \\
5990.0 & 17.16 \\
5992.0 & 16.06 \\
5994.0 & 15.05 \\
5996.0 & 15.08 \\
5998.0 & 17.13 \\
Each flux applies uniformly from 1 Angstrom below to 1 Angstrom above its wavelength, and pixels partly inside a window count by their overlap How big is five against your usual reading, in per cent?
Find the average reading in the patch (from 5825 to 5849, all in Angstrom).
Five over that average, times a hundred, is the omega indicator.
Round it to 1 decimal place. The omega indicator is 28.6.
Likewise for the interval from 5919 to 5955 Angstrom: 29.7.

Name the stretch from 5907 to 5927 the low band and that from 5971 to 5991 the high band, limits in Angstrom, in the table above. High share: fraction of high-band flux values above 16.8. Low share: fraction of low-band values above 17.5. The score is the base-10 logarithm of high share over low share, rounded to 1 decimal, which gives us 0.4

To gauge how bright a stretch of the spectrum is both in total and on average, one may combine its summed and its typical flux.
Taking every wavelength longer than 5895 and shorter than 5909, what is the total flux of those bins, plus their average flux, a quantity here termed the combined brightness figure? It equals 122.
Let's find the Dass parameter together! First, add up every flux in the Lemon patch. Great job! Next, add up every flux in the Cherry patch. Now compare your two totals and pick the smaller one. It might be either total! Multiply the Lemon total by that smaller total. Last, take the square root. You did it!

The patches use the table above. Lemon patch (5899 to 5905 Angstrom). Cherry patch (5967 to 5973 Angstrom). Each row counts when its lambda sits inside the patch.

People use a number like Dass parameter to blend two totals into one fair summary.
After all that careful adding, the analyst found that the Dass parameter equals 48.0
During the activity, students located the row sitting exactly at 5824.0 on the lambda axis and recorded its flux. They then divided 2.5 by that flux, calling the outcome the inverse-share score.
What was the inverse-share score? 0.139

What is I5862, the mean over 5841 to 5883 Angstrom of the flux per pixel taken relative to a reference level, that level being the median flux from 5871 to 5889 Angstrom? 1.03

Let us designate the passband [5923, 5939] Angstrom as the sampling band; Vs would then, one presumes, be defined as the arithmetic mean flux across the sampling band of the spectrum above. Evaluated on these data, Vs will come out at 17.3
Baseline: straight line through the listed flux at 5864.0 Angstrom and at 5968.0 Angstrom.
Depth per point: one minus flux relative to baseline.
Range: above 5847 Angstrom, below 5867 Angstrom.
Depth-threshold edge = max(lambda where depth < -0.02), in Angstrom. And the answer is 5866.0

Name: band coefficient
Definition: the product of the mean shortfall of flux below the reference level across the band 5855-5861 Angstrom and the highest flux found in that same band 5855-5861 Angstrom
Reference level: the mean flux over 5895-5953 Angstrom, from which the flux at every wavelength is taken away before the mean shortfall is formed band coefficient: 2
